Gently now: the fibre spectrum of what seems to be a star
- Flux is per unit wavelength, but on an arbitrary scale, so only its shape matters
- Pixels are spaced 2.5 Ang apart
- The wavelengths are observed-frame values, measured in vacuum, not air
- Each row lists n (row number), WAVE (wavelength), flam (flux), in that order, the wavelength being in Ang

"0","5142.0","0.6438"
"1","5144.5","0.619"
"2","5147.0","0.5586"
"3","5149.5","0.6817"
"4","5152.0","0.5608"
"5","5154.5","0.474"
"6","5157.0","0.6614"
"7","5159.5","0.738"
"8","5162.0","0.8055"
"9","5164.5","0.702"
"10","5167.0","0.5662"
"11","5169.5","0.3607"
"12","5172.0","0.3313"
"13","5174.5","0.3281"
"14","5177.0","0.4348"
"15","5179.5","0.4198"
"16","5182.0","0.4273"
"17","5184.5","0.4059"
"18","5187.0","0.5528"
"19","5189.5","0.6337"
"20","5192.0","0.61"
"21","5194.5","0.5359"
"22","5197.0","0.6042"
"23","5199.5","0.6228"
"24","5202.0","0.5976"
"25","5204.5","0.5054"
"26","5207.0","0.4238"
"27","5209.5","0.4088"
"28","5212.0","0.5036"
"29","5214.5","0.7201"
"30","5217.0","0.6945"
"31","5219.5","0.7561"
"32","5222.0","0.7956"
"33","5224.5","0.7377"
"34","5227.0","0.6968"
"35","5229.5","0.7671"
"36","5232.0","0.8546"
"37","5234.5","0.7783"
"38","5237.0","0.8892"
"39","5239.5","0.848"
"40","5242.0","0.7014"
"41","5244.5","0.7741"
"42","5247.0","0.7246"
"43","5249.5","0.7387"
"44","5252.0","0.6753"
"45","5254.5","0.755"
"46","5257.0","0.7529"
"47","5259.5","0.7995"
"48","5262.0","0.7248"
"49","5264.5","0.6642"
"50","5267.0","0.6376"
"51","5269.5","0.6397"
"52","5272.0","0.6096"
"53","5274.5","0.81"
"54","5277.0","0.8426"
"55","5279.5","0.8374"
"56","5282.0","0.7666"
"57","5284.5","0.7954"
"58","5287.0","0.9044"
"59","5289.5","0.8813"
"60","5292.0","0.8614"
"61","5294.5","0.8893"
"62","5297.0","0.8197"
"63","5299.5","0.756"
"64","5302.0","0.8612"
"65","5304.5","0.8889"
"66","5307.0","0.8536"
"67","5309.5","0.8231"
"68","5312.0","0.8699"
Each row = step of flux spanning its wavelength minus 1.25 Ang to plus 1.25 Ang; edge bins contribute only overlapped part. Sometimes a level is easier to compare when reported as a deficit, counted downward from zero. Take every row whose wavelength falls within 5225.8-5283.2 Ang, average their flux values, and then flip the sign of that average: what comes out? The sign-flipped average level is -0.75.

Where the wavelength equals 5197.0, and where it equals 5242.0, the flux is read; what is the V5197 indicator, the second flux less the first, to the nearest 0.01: 0.10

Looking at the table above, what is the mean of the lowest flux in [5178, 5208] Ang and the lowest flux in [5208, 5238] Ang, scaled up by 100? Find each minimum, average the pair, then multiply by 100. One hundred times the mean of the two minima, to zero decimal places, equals 41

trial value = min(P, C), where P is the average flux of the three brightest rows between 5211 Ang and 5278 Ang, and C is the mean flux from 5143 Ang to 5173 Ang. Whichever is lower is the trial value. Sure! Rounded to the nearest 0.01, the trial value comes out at 0.59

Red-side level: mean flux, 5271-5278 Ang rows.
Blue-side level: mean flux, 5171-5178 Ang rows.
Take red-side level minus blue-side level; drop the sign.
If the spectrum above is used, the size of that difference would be 0.39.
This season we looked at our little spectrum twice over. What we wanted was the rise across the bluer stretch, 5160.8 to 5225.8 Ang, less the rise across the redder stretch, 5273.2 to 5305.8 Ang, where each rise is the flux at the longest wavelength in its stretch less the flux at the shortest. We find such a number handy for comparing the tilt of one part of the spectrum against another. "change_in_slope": -0.15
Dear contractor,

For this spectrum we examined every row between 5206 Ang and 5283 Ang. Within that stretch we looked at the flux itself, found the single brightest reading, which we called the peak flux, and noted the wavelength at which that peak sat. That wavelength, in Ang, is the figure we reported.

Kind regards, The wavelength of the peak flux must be 5237.0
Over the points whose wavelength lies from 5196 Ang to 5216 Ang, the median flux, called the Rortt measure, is 0.6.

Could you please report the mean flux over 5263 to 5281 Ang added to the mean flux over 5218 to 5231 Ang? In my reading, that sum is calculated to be 1.47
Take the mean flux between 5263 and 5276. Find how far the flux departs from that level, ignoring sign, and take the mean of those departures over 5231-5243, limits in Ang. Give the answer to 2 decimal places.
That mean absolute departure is 0.14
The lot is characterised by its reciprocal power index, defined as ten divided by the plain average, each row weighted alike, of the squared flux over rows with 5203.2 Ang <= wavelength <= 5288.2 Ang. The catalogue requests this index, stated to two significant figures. 19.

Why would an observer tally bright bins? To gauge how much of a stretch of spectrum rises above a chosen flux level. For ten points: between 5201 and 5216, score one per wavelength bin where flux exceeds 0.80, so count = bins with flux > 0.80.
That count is 0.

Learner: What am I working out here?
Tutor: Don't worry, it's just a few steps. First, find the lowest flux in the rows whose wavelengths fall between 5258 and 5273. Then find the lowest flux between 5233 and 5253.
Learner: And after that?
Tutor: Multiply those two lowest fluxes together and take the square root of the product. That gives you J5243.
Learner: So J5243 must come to 0.64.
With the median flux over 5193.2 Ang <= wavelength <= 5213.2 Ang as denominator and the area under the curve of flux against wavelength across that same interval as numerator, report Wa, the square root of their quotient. 4.49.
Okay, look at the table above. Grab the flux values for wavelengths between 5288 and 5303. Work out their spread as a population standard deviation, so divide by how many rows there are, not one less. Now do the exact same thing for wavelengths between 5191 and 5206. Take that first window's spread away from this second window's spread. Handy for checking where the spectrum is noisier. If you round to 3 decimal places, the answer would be -0.002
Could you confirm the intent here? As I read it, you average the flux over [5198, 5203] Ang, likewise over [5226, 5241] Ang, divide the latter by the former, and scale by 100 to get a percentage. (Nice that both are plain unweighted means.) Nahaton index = 132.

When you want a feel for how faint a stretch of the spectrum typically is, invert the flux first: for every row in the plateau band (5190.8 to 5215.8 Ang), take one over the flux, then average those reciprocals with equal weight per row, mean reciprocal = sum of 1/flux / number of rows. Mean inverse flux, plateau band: 1.86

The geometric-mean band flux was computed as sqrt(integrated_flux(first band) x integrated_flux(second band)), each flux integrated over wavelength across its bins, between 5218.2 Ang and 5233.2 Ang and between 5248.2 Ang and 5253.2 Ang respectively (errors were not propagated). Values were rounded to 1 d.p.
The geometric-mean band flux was 6.4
